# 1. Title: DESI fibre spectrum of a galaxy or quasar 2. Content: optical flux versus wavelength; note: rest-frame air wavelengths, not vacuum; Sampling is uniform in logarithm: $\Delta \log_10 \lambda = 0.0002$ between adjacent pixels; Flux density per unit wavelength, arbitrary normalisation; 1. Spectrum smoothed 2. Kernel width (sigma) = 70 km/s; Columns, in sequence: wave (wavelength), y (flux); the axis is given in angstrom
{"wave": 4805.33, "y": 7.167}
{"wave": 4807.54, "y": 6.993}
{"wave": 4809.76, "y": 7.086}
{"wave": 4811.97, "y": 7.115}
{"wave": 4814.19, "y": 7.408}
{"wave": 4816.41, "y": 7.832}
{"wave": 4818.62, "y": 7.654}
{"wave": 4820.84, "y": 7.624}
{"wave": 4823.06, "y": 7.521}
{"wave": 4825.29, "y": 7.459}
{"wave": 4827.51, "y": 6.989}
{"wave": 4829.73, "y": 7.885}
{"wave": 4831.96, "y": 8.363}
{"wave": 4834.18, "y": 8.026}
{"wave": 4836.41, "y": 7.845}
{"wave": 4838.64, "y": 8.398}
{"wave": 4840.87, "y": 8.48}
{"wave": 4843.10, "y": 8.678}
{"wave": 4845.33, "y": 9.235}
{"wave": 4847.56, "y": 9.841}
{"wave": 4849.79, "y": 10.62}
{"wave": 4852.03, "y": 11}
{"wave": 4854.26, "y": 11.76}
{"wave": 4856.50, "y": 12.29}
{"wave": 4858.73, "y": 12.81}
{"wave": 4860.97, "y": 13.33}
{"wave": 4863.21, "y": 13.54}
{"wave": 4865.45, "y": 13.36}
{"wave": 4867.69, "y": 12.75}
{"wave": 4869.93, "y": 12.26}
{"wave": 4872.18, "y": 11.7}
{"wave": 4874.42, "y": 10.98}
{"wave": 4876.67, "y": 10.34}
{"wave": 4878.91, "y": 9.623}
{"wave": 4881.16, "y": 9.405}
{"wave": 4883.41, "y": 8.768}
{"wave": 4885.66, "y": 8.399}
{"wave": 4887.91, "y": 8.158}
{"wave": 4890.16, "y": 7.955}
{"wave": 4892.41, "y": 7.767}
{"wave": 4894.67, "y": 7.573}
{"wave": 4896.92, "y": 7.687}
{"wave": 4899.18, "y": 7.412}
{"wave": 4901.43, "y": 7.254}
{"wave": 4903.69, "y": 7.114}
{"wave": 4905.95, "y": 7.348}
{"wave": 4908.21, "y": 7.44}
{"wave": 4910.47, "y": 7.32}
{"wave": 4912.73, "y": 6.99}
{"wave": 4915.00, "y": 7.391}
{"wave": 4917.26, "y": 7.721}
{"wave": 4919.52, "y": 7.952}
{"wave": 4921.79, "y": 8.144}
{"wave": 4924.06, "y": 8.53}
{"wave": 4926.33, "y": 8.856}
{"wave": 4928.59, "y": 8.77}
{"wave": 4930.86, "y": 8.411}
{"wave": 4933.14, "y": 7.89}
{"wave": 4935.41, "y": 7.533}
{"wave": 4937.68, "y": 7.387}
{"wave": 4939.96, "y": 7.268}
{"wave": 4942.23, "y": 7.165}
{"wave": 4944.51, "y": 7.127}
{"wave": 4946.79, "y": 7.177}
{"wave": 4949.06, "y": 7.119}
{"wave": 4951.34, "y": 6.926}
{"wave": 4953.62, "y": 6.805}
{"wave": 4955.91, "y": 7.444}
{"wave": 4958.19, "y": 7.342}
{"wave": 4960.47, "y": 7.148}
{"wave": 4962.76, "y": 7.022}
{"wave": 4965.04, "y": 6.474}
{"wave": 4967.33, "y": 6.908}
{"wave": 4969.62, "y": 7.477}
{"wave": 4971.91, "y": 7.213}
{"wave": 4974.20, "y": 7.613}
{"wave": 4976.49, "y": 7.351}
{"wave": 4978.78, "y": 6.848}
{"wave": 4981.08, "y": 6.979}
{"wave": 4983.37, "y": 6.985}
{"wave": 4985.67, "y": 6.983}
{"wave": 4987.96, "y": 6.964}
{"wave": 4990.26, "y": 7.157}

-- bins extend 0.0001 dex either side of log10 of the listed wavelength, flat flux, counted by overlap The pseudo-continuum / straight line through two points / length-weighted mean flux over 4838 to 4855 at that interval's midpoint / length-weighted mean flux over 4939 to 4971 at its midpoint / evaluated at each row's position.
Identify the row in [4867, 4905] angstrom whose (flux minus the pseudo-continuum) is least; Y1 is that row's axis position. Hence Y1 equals 4903.69 angstrom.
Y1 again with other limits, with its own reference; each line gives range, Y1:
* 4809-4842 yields 4809.76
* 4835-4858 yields 4836.41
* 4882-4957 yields 4903.69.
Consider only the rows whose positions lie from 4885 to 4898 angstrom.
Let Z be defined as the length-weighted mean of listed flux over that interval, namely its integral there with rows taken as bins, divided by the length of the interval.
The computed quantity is 7.9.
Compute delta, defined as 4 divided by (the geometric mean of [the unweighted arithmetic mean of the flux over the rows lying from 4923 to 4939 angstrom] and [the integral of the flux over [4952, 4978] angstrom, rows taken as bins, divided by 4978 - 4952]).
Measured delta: 0.522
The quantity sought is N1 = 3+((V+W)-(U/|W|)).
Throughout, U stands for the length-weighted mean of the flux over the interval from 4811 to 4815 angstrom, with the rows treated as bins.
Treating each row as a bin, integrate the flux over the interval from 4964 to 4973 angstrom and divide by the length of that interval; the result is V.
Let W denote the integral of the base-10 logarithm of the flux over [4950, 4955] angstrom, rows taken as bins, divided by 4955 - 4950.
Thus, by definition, 2.2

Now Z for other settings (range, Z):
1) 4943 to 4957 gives 7.1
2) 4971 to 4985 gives 7.2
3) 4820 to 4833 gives 7.6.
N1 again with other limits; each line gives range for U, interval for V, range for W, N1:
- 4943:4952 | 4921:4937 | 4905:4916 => 3.9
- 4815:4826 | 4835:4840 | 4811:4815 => 3.1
